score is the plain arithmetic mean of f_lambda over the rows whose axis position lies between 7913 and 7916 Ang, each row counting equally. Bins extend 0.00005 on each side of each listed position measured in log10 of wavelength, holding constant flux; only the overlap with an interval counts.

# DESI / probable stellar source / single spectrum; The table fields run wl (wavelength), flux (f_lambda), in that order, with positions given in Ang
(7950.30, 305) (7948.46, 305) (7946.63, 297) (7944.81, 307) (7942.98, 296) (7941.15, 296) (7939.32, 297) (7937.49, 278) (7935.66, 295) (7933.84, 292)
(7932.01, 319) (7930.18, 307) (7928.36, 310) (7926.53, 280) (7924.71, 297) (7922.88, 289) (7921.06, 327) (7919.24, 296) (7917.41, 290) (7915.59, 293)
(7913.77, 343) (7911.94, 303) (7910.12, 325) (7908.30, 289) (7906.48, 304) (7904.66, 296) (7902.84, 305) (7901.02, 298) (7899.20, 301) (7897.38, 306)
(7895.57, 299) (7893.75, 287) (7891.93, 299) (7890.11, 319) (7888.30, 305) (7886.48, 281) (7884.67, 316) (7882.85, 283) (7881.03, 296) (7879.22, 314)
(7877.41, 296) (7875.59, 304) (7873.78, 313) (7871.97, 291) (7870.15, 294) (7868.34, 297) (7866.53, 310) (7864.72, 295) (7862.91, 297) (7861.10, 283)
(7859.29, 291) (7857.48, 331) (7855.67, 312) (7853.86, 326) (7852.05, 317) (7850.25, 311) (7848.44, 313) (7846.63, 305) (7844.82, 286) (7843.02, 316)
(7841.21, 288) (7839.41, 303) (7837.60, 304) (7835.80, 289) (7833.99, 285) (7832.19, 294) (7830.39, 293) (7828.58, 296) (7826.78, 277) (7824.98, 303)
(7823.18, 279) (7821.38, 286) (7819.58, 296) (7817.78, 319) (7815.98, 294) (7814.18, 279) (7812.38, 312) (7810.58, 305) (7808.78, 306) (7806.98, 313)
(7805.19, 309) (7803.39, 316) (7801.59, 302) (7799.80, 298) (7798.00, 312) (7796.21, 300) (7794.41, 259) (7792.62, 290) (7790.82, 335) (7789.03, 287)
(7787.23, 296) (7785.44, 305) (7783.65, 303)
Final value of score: 318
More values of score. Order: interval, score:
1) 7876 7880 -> 305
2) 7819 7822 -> 291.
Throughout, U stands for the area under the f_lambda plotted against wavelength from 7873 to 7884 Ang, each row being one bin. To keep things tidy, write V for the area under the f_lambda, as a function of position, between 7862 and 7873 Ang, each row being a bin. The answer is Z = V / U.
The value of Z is 0.99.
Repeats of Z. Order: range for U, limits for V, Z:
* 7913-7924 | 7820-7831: 0.95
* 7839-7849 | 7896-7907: 1.10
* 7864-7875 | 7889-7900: 1.01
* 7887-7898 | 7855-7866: 1.00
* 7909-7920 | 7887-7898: 0.98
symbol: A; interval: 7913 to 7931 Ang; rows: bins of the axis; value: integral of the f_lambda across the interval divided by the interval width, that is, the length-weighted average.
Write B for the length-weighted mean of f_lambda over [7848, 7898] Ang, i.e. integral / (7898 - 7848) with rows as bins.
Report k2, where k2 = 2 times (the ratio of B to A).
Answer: 2.00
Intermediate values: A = 303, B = 303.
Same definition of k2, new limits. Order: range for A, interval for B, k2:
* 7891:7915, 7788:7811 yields 1.99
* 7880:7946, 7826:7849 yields 1.97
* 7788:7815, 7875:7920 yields 2.00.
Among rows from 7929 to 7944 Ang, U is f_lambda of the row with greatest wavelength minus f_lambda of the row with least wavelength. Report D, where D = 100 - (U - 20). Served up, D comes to 131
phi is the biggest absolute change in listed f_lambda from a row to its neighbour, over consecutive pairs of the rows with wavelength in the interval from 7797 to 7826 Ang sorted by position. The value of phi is 33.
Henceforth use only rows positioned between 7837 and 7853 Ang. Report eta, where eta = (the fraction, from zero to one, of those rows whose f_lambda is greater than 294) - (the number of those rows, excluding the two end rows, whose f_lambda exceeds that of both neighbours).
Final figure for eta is -1.2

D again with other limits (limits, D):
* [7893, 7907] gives 103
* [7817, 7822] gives 153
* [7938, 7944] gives 121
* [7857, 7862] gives 168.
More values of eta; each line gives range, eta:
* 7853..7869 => -2.2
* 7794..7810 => -2.1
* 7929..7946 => -2.2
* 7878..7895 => -1.3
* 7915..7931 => -2.4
